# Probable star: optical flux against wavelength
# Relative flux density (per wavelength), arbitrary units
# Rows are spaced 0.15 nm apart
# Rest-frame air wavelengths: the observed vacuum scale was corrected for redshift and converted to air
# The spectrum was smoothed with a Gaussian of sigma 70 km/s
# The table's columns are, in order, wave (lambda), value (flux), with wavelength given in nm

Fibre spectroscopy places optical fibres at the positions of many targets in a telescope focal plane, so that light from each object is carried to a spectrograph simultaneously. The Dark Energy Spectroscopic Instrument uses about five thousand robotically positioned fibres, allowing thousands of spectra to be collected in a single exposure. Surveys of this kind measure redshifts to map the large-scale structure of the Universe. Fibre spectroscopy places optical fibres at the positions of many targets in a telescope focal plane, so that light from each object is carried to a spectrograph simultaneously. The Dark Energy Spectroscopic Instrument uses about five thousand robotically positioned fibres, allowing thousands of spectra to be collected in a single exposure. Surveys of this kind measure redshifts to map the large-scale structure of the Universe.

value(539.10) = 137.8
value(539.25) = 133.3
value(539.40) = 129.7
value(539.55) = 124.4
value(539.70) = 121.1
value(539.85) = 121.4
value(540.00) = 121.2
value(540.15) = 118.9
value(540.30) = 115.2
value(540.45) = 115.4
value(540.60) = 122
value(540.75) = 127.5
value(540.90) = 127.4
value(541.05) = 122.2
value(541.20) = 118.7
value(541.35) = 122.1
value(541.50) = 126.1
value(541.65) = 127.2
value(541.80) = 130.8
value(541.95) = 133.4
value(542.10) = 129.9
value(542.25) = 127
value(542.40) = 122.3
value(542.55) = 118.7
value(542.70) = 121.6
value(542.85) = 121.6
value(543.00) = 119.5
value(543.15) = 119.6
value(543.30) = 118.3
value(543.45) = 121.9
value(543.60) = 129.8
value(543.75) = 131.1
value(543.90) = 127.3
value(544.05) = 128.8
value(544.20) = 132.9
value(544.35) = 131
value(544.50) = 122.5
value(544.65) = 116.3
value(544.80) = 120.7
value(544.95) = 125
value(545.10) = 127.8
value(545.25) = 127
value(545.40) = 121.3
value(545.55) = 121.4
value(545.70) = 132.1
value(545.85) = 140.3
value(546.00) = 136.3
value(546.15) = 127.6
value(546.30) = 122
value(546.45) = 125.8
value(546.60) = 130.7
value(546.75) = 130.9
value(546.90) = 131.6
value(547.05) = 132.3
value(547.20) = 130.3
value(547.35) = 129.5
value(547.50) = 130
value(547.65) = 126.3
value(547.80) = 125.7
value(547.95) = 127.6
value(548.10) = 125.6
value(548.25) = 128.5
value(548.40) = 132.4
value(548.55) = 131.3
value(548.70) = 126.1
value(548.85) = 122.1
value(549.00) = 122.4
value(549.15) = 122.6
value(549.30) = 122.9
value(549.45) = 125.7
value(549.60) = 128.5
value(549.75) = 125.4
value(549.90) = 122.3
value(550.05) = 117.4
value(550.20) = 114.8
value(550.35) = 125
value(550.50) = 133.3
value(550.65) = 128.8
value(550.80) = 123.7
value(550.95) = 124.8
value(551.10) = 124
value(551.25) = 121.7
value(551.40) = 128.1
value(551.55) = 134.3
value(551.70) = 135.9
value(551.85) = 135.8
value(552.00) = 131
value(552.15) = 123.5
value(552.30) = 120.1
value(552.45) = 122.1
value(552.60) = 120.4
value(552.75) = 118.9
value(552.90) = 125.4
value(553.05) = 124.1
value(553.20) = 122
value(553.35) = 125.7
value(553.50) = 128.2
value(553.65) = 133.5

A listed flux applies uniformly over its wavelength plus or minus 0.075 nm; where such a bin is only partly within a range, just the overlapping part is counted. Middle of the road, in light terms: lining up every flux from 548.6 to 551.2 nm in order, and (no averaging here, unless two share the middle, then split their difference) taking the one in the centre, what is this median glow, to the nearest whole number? 124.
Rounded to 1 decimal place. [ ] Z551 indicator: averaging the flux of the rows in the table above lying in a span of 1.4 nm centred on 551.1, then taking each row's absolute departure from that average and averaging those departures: 4.3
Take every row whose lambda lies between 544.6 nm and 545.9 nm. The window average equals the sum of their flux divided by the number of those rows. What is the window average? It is 126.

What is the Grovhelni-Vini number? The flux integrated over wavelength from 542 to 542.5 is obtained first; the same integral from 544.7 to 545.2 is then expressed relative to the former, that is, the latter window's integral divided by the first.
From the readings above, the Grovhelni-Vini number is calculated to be 0.98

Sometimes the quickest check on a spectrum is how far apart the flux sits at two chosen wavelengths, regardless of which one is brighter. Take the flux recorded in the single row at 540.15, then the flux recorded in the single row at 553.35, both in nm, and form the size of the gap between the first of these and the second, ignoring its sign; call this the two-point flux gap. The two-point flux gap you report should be 6.8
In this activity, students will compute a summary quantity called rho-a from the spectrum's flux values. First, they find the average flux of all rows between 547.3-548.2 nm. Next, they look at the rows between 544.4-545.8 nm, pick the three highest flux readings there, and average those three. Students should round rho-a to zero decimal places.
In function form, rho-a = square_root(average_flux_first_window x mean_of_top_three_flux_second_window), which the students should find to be 128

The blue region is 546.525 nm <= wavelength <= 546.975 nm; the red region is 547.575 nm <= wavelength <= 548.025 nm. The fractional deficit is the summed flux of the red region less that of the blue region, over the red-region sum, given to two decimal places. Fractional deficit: -0.04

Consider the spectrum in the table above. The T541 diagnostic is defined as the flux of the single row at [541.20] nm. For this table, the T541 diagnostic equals 118.7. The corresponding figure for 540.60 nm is 122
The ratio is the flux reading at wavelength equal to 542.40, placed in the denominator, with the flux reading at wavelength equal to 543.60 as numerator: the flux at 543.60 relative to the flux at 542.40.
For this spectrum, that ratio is 1.06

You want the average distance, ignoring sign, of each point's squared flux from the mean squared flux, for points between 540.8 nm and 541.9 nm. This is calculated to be 838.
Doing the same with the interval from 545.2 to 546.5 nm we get 1396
